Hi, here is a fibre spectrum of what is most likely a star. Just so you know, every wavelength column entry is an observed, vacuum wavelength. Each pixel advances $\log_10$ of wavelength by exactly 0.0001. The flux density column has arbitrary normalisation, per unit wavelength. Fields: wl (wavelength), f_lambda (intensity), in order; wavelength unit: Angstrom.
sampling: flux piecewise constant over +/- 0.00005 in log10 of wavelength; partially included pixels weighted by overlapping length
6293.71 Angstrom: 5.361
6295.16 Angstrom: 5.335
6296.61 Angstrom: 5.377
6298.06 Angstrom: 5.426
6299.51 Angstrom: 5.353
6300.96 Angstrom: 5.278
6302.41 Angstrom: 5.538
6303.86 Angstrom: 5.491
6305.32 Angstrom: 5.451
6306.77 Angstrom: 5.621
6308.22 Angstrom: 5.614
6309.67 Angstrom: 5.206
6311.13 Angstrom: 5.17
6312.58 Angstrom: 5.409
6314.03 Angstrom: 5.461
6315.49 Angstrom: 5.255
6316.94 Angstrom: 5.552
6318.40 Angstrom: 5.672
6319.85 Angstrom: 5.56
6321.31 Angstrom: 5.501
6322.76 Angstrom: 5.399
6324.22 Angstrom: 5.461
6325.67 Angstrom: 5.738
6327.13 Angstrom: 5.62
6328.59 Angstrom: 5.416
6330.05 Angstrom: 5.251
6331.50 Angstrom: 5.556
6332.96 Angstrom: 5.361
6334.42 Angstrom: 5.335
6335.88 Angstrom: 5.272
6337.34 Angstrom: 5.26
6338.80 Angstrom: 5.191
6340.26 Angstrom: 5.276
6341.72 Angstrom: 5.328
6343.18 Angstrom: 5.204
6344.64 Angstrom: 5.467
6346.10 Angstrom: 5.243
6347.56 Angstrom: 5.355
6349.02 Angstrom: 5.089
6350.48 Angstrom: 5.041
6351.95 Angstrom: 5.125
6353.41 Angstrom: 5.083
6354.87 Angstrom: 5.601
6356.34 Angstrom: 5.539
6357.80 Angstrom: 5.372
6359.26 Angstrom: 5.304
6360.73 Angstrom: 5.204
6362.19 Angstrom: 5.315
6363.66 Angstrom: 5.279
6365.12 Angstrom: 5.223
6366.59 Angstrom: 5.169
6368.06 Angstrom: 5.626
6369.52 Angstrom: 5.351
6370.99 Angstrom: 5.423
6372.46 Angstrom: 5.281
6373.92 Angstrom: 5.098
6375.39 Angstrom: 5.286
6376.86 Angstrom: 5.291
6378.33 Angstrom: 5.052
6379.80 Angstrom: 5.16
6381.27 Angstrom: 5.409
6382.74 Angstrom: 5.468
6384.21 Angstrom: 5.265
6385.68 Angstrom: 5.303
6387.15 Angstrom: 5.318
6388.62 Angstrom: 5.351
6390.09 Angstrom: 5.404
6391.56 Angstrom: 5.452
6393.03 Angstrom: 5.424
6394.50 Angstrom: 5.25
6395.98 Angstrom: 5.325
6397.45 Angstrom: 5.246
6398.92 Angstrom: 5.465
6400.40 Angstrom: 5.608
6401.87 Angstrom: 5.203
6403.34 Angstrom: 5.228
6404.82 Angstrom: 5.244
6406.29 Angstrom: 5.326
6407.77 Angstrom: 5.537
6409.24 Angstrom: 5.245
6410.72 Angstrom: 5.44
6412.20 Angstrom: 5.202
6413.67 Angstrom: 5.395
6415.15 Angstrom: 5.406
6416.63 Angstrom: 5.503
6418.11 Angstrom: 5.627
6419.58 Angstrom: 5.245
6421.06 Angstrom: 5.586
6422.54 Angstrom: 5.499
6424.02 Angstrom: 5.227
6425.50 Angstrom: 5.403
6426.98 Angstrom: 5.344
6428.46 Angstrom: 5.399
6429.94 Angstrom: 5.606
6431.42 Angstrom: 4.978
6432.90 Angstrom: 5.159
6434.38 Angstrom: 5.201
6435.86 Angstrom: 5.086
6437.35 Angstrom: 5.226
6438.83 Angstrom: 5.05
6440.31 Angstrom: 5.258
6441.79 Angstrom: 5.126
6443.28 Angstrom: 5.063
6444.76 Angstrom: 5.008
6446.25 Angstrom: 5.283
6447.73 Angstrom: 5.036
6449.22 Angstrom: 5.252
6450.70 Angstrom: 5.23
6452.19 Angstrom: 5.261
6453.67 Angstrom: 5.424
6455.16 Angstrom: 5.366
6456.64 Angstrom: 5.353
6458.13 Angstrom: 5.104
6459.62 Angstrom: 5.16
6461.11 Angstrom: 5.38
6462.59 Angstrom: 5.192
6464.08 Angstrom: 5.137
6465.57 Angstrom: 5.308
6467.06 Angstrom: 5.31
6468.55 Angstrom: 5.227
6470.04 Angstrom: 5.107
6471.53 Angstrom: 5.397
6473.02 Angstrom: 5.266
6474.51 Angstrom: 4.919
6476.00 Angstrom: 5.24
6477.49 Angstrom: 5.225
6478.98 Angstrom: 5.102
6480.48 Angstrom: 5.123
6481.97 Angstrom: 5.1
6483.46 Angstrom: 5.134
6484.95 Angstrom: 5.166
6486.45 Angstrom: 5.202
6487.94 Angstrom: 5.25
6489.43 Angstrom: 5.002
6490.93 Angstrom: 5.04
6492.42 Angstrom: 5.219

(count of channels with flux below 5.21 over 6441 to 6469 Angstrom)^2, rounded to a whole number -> 64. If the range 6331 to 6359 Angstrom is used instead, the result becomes 36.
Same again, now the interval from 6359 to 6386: 25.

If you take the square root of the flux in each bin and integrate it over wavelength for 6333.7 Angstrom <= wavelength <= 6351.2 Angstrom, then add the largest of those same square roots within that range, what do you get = 42.5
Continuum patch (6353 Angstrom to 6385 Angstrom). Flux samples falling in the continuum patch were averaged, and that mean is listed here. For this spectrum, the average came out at 5.31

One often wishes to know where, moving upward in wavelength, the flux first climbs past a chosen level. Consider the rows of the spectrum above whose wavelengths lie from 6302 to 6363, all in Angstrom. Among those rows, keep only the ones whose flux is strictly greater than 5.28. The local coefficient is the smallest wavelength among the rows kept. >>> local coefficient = 6302.41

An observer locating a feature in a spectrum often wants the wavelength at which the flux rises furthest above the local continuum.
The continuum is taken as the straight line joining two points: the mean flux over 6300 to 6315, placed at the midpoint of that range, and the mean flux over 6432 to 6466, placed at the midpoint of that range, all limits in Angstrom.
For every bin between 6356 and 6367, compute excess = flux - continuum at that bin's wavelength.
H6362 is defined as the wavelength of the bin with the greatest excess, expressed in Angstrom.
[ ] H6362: 6356.34 Angstrom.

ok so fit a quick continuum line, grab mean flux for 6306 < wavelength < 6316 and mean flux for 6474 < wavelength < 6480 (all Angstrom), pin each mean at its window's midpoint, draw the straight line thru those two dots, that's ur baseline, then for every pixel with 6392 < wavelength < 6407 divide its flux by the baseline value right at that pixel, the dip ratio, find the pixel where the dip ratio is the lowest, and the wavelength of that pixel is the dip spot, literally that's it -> 6401.87 Angstrom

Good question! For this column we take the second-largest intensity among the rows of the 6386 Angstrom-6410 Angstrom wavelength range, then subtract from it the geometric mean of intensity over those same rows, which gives 0.187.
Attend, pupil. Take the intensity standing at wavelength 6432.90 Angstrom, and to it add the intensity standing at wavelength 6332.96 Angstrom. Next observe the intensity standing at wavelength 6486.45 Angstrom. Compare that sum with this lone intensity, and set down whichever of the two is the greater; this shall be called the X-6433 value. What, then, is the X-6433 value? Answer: 10.5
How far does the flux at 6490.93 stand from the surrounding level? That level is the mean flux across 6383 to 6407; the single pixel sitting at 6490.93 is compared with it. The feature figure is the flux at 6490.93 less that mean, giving -0.30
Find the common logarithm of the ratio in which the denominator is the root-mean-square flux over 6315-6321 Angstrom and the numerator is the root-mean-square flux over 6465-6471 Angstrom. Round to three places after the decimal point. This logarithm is -0.022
